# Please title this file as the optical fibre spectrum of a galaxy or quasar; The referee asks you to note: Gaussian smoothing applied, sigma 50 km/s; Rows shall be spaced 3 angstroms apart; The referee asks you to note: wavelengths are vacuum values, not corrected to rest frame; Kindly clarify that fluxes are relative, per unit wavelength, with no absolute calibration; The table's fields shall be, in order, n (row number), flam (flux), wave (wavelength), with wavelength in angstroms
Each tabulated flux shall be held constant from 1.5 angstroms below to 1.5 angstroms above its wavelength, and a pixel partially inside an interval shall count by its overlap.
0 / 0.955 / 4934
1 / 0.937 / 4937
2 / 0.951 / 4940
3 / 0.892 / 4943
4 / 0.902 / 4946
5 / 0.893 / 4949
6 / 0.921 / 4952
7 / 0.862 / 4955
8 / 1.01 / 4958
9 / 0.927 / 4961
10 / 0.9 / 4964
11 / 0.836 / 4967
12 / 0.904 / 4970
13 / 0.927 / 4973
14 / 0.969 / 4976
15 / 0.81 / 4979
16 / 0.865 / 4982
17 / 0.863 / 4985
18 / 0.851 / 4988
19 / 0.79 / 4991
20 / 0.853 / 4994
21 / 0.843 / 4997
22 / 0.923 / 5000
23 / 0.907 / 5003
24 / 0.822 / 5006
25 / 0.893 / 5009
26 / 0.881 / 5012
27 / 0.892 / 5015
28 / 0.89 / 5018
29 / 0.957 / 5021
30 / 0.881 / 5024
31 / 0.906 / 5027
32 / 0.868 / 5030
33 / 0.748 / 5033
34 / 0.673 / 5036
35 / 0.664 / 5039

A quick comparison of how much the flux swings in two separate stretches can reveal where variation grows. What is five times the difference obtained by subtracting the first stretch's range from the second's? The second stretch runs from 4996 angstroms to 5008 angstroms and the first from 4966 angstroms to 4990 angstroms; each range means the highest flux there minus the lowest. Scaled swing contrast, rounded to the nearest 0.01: -0.29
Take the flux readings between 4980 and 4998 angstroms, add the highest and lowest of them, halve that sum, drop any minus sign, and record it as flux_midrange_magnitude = 0.83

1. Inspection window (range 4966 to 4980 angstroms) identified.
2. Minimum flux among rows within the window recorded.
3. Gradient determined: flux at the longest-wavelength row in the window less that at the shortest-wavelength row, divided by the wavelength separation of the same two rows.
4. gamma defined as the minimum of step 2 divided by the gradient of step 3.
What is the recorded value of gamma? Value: -374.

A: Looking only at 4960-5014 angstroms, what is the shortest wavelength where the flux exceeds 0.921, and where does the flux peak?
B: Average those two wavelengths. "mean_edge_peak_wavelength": 4968.5 angstroms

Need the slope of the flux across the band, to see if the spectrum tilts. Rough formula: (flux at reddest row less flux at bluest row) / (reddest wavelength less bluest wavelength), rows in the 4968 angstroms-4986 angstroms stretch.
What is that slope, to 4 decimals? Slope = -0.0027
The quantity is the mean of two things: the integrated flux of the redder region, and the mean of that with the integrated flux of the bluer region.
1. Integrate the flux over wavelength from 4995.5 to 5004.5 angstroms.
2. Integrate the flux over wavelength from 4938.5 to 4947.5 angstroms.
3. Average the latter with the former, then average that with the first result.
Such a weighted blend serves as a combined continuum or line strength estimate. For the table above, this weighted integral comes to 8.07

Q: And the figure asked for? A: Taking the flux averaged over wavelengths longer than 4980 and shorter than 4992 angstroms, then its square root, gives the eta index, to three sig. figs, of 0.918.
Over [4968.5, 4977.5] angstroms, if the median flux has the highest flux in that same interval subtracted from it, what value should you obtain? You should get -0.04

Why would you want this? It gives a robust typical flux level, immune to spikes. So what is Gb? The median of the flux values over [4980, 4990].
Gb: 0.86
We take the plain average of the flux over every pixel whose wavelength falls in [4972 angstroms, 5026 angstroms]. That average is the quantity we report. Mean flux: 0.88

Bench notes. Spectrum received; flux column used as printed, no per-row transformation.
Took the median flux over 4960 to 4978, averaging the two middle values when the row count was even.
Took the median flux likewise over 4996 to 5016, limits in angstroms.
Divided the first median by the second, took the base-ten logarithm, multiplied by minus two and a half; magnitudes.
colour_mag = -0.028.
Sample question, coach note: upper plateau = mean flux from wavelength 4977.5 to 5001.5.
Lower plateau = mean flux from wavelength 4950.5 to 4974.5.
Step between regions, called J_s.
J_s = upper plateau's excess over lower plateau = -0.061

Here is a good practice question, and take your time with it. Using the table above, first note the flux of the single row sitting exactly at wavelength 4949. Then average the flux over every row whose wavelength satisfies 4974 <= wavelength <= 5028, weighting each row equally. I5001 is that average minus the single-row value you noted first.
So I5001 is -0.015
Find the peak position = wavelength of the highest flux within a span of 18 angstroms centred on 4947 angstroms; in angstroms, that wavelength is 4940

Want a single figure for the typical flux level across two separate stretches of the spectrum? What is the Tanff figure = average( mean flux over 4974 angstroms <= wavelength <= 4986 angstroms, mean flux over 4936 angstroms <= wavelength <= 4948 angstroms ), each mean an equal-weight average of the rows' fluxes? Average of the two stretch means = 0.899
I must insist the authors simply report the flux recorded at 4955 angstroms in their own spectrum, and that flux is 0.862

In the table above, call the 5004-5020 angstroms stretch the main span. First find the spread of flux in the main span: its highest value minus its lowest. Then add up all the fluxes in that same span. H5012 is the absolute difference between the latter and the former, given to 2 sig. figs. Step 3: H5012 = 4.3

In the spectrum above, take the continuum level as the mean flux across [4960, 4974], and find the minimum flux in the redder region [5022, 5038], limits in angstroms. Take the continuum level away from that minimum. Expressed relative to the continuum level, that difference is -0.25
